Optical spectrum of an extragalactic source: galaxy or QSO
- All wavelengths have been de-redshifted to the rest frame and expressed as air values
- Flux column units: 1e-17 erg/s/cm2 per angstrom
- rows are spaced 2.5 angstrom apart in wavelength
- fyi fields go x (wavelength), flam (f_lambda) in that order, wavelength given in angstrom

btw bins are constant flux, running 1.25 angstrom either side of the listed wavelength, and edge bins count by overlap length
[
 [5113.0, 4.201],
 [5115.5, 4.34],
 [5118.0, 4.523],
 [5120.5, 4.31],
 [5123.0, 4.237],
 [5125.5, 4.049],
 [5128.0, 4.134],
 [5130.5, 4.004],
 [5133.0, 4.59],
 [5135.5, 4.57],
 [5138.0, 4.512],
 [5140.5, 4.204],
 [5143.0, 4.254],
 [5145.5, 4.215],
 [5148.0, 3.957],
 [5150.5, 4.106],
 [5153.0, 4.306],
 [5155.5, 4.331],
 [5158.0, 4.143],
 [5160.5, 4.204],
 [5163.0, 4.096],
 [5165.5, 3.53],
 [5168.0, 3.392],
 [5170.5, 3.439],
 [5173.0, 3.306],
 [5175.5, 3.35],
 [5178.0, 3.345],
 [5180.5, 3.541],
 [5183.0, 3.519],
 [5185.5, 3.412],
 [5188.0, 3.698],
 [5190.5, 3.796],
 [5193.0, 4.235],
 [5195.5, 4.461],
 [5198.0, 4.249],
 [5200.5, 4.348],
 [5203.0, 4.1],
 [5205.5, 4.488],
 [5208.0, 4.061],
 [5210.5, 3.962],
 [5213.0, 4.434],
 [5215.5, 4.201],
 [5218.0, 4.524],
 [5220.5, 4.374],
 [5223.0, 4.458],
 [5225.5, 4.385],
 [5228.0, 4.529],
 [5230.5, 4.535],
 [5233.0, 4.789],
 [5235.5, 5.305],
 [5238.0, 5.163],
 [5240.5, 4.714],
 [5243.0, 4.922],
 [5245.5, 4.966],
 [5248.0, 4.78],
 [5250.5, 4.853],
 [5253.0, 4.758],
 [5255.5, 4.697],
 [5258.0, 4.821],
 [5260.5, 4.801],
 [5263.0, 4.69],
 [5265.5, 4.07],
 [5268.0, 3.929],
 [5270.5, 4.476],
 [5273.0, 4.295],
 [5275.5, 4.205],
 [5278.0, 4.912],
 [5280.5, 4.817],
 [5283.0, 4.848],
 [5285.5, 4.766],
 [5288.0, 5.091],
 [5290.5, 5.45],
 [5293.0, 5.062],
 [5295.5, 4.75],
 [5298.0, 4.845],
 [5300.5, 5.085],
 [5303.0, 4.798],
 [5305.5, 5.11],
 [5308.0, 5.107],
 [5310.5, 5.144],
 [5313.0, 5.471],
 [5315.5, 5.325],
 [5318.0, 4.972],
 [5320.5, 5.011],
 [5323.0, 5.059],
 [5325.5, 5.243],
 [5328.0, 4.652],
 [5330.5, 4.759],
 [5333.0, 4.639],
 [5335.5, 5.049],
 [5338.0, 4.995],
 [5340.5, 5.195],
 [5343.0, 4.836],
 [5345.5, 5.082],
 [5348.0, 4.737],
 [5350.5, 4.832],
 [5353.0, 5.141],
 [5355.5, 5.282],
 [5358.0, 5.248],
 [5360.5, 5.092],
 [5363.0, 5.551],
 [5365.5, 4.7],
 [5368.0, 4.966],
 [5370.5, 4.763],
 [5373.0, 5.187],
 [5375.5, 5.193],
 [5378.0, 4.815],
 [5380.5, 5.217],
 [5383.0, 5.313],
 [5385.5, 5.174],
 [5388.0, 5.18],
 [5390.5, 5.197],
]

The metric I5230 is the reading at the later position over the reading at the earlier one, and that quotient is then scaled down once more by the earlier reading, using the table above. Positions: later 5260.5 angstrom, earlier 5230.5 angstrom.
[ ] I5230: 0.233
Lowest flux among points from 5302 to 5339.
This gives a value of 4.639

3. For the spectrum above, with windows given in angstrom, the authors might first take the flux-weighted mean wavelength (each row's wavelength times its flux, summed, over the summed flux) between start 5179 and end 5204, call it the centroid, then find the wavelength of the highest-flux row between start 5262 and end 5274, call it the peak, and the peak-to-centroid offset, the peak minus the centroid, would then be 70.7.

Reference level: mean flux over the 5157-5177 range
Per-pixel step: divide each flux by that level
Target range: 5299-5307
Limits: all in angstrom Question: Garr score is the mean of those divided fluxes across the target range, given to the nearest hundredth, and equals 1.36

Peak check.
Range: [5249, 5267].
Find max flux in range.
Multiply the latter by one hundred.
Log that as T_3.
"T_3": 485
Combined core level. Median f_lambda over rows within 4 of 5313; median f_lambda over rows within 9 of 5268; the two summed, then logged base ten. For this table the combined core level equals 0.98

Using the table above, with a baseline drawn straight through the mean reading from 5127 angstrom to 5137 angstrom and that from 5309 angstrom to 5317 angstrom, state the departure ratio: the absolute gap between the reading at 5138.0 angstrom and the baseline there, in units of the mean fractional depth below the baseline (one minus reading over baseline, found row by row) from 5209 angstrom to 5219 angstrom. 1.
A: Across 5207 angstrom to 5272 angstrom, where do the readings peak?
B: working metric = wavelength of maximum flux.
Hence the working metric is 5235.5 angstrom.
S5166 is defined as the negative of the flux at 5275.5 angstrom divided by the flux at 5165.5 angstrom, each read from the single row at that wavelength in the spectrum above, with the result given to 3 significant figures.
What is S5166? -1.19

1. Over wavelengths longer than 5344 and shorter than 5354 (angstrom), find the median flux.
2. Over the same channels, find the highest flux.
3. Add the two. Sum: 10.1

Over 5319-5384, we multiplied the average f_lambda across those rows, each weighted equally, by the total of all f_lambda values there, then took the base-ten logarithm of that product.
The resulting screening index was 2.82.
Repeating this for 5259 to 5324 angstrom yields 2.79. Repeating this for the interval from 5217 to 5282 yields 2.75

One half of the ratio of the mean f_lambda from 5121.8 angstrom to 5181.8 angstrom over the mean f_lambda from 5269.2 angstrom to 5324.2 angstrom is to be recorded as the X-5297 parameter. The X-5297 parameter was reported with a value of 0.40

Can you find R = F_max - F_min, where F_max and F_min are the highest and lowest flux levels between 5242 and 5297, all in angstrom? 1.52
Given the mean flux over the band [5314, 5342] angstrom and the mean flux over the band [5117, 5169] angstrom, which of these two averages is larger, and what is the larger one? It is 4.99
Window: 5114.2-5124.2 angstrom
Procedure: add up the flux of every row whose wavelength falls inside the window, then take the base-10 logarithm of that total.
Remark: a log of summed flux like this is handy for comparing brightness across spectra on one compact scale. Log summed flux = 1.24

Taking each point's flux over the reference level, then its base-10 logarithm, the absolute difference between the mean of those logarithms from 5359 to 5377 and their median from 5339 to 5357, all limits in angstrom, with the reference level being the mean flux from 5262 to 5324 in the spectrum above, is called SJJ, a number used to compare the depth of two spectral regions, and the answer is 0.002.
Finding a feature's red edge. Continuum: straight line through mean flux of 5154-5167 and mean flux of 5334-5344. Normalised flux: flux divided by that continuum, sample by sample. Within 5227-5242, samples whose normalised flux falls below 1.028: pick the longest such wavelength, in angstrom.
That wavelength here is 5230.5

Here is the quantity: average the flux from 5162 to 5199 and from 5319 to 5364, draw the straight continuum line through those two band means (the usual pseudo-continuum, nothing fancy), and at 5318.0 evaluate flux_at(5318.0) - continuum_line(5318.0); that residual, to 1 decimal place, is 0.1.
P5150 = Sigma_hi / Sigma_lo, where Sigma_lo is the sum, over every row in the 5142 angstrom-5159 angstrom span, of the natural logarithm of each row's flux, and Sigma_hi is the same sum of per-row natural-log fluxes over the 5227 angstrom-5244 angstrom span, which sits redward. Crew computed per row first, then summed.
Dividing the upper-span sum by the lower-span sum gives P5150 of 1.102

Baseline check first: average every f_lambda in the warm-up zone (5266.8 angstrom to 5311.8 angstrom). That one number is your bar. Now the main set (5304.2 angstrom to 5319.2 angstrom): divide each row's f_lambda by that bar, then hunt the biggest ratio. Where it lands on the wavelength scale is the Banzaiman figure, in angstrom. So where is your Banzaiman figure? 5313.0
